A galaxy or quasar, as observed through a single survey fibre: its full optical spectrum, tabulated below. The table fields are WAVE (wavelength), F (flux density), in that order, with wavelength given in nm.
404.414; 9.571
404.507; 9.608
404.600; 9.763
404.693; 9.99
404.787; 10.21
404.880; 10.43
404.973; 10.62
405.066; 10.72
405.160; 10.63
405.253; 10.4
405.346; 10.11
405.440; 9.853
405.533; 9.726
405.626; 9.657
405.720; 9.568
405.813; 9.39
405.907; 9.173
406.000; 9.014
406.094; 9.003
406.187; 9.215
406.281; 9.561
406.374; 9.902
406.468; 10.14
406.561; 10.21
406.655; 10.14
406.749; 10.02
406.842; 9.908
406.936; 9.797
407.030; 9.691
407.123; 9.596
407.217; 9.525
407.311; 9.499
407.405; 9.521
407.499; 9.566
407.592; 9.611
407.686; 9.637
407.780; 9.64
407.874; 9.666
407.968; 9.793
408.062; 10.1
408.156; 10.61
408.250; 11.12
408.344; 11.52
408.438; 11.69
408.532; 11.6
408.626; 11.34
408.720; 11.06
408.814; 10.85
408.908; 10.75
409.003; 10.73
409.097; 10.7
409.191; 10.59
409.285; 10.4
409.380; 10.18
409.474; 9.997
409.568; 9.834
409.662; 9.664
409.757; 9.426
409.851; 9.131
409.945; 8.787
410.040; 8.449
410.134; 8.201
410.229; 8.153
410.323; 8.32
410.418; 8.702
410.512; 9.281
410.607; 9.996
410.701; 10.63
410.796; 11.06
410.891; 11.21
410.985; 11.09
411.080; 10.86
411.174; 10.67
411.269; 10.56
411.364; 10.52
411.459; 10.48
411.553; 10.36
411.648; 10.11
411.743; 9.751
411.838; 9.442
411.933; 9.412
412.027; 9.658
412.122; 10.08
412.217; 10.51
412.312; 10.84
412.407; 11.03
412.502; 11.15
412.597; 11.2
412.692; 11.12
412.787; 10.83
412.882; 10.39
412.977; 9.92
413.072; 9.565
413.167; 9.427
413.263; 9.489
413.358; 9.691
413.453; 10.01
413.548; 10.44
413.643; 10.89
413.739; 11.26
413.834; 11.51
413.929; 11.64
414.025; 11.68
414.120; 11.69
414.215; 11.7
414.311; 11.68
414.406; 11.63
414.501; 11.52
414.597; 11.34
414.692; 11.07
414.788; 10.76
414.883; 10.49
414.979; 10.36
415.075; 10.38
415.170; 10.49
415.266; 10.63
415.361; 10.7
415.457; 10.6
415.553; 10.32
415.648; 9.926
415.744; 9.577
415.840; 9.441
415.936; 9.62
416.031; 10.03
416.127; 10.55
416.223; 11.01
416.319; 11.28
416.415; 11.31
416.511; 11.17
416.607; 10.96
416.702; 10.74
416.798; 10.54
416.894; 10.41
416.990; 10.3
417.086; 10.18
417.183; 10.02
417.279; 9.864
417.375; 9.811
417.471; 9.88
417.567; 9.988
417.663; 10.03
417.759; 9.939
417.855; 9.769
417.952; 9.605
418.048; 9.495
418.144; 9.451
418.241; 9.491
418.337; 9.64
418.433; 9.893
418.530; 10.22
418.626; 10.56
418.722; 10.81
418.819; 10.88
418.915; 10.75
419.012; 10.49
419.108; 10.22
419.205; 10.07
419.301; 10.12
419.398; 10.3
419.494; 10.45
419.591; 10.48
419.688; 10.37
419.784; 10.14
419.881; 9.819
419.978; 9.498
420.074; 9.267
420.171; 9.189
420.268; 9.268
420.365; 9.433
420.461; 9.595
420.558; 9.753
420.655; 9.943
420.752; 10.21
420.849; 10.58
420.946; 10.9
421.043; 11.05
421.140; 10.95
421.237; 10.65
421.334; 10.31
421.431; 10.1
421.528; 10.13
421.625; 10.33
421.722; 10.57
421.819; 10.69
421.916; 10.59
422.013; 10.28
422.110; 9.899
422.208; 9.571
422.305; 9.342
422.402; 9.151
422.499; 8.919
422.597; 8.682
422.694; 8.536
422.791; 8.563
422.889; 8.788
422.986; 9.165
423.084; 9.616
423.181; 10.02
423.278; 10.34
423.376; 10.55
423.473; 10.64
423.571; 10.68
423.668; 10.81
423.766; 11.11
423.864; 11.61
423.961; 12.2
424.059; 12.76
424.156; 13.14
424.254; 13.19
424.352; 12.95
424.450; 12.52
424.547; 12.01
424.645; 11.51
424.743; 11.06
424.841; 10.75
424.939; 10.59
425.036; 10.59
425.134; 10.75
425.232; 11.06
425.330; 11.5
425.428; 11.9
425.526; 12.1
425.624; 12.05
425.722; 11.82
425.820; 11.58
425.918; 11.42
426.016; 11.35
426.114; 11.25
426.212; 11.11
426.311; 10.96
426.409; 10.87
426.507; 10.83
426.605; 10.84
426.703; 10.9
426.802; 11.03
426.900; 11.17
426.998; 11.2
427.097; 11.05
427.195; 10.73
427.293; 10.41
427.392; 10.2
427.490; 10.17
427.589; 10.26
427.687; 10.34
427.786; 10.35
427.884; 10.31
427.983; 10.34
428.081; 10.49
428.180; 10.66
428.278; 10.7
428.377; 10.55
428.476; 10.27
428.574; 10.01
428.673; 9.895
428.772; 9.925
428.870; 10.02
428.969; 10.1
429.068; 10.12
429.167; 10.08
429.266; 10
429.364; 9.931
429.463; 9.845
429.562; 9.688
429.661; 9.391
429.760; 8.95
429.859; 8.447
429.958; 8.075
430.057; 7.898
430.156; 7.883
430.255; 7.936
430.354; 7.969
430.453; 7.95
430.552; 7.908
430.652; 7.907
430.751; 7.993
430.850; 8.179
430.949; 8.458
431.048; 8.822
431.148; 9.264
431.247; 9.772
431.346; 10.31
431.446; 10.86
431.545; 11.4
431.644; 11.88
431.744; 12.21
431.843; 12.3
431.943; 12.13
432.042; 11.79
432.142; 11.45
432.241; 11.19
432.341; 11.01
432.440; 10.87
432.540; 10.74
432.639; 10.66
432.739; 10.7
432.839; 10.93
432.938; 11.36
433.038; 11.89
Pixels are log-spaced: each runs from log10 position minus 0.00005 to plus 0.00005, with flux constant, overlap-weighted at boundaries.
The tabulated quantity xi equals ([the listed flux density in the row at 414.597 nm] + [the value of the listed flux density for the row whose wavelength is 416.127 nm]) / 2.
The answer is 10.9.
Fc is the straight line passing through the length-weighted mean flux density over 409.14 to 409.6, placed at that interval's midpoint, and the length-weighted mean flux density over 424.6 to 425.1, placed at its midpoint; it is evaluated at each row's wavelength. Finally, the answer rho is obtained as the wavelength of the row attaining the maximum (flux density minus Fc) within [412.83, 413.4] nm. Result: 412.882 nm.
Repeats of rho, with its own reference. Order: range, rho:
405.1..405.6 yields 405.160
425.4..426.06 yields 425.526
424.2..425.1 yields 424.254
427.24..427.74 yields 427.293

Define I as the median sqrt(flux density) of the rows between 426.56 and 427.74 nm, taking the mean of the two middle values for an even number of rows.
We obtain 3.28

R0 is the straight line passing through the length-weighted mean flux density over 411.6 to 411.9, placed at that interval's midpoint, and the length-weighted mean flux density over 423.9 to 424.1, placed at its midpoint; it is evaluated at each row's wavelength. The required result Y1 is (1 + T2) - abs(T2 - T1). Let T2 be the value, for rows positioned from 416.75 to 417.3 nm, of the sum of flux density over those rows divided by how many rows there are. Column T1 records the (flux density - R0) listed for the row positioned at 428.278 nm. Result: -2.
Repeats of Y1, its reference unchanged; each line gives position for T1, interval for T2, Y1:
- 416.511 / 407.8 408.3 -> 1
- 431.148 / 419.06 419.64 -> -4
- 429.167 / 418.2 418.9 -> -2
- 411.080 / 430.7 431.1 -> 2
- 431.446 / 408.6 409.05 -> -2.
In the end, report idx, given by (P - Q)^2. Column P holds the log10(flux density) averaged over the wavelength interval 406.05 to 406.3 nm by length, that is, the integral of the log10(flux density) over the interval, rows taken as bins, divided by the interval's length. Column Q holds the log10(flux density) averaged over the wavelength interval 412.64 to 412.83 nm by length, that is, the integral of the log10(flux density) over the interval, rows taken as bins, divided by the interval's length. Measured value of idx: 0.006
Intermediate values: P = 0.97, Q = 1.04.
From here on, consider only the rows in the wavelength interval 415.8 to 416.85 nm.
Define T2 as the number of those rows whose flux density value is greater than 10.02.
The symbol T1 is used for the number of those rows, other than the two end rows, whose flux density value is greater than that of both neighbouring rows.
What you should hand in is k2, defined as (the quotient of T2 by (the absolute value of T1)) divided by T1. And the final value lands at 9.0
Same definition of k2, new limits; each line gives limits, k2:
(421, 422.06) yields 11.0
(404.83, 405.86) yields 6.0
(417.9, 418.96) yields 5.0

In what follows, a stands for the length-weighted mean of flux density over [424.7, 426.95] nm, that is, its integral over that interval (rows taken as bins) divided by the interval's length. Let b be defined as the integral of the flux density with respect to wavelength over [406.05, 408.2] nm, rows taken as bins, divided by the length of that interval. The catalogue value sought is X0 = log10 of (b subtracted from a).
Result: 0.2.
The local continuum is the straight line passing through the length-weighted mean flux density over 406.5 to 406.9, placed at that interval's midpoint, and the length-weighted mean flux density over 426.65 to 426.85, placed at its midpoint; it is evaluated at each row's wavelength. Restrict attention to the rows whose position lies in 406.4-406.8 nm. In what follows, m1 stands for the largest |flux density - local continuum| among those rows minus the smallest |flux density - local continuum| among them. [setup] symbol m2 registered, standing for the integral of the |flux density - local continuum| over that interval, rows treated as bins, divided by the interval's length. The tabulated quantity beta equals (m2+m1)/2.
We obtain 0.1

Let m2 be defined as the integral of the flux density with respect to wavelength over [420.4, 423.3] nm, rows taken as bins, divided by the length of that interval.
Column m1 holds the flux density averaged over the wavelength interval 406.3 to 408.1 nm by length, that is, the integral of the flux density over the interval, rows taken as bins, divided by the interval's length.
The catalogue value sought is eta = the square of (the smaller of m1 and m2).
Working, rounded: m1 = 9.8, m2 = 9.9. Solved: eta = 96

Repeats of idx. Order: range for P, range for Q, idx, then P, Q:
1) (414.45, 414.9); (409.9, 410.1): 0.013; 1.05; 0.93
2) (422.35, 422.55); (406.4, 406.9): 0.002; 0.96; 1.00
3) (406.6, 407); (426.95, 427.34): 0.002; 1.00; 1.04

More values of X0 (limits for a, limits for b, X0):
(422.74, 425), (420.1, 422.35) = 0.0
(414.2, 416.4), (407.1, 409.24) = -0.6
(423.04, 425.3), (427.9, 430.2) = 0.2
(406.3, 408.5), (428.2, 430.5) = -0.2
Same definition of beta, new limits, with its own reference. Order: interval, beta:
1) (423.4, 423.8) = 0.2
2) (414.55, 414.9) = 0.7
